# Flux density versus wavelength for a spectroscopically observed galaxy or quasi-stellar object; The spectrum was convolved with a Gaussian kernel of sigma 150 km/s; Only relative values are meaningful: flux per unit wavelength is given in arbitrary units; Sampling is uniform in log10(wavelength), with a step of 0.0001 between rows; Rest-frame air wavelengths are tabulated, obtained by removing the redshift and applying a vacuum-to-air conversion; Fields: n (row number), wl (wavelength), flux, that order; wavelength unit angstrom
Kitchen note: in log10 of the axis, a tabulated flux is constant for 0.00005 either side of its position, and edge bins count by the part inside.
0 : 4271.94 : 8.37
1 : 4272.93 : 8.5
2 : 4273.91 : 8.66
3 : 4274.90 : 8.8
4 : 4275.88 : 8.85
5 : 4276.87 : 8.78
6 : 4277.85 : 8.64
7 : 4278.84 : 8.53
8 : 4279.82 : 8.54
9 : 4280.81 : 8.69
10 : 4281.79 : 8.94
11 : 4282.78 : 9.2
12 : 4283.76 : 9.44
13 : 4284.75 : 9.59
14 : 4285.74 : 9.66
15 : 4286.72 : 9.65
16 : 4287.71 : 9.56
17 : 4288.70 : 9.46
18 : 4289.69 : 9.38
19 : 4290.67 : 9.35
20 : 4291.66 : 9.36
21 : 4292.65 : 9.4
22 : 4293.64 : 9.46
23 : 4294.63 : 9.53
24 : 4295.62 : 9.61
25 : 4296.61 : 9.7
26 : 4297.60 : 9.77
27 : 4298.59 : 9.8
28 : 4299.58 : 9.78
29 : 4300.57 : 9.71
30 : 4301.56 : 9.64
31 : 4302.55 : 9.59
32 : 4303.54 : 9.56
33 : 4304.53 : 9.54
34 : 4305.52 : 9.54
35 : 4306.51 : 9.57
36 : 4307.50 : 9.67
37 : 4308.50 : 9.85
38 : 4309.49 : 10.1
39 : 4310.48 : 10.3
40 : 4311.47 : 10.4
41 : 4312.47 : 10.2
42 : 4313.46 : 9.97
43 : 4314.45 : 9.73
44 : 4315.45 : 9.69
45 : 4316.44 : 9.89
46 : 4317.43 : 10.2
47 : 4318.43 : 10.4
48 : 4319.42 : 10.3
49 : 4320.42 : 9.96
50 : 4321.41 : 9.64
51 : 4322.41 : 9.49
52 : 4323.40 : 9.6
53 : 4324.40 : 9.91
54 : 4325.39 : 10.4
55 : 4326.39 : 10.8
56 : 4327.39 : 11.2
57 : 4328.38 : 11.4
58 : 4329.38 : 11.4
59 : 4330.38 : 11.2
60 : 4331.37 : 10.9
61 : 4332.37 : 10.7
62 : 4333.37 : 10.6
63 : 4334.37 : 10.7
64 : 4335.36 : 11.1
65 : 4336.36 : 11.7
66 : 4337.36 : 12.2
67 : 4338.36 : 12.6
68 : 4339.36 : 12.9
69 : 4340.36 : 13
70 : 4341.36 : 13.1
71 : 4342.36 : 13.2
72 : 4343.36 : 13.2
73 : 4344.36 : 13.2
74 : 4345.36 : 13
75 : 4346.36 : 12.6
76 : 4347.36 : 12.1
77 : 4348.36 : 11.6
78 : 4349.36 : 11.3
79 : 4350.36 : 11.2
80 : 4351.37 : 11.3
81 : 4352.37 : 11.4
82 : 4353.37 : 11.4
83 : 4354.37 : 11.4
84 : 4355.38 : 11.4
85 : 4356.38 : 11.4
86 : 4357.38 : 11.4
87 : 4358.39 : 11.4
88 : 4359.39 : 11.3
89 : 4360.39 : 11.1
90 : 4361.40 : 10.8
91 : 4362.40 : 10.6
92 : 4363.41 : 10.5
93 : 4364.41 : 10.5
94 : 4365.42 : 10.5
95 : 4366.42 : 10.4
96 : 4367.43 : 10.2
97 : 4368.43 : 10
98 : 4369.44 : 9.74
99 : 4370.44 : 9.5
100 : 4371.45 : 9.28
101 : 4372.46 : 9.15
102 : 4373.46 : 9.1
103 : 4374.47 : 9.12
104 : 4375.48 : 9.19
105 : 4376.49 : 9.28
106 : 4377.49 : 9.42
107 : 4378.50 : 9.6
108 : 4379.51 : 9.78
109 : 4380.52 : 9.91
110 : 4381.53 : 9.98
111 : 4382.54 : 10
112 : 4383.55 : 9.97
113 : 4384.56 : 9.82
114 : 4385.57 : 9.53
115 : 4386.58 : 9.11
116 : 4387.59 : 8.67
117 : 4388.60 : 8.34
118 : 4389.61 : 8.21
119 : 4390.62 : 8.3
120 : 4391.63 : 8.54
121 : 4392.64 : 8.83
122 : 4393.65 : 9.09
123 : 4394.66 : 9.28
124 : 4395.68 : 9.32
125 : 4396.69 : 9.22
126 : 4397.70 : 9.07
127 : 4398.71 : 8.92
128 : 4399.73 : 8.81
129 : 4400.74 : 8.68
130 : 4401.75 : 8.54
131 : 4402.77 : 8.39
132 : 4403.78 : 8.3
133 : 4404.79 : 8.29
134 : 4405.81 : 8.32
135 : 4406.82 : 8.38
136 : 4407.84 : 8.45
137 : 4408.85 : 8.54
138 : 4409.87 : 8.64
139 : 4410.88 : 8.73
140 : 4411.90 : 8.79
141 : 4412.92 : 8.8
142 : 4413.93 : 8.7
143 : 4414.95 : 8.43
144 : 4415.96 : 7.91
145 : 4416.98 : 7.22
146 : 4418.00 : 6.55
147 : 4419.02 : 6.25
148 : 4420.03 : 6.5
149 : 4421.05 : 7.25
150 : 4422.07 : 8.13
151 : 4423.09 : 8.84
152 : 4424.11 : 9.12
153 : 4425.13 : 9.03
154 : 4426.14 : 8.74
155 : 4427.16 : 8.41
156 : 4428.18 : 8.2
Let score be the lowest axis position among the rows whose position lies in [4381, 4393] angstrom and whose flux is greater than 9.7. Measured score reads 4381.53 angstrom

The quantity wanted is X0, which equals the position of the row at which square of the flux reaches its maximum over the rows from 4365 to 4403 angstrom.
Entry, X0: 4365.42 angstrom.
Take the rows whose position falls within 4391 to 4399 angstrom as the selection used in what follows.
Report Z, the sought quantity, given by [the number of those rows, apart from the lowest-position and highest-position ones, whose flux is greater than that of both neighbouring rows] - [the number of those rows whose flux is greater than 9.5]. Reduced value 1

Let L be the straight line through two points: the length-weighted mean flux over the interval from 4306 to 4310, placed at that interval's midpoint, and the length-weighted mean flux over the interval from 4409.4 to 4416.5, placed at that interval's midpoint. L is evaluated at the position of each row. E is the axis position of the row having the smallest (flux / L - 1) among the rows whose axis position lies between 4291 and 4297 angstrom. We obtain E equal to 4291.66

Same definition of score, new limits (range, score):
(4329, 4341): 4329.38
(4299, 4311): 4299.58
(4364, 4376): 4364.41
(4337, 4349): 4337.36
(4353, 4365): 4353.37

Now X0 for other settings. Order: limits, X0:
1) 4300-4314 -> 4311.47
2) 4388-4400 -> 4395.68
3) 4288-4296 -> 4295.62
